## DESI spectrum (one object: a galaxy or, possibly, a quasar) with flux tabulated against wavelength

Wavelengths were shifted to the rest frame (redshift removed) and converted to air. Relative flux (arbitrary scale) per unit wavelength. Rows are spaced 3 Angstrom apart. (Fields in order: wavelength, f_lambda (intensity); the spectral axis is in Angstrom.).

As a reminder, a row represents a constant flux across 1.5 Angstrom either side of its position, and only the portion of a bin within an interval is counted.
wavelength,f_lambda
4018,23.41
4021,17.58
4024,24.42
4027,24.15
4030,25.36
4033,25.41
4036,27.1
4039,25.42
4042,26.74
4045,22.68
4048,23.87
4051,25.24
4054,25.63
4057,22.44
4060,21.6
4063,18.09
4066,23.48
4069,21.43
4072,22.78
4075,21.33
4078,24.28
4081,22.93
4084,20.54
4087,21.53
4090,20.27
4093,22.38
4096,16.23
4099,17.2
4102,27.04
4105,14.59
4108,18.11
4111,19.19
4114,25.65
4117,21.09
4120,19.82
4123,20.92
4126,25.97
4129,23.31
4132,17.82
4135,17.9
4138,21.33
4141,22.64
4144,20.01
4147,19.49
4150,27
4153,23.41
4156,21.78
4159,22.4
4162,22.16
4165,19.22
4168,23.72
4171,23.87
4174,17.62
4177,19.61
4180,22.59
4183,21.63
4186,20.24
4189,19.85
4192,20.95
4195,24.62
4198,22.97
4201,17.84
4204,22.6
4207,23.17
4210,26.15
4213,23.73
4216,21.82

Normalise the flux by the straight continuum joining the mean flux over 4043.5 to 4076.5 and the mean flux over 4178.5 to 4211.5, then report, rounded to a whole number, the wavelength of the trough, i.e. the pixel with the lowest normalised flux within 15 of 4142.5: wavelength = 4132 Angstrom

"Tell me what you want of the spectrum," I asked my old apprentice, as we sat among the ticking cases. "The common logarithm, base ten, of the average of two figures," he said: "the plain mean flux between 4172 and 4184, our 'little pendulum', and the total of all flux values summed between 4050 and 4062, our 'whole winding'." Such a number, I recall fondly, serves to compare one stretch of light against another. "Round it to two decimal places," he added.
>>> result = 1.76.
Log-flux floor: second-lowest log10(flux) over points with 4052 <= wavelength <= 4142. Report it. 1.21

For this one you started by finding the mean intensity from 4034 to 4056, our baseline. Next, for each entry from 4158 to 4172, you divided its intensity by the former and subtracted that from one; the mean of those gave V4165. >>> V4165 0.12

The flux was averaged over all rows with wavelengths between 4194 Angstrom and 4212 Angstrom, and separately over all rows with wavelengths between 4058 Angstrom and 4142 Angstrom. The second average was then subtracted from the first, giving 1.8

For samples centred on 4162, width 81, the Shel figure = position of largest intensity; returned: 4150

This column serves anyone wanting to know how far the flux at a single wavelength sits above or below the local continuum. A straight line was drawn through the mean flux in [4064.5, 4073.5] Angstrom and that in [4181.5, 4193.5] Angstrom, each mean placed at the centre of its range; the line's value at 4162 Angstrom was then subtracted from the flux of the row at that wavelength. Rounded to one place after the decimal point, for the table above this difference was 1.1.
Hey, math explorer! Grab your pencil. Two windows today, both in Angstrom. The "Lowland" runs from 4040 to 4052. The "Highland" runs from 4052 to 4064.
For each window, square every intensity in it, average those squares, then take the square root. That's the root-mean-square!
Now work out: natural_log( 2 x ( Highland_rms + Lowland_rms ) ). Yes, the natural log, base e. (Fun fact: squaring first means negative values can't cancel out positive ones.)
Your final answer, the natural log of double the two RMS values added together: 4.54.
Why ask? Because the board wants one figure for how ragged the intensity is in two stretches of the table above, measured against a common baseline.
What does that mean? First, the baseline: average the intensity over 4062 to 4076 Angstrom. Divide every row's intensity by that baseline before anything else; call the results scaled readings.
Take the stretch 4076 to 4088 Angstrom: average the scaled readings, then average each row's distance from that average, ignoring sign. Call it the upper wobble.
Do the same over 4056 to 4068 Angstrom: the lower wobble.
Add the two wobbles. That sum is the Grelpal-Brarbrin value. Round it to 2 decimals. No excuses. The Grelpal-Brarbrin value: 0.14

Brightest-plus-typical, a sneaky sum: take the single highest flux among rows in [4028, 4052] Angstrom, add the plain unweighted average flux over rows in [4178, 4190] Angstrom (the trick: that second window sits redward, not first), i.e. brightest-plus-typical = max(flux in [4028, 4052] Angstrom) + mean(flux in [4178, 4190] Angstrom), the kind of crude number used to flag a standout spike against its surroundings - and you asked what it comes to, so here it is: 48.2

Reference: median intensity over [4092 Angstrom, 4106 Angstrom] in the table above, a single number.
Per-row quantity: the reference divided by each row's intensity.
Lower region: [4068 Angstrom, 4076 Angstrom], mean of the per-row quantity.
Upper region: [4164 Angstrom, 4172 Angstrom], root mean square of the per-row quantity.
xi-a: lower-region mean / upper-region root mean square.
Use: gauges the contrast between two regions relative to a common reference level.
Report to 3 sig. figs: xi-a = 1.00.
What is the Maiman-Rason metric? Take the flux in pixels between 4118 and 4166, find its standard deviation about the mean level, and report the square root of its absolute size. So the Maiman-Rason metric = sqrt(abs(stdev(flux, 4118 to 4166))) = 1.6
